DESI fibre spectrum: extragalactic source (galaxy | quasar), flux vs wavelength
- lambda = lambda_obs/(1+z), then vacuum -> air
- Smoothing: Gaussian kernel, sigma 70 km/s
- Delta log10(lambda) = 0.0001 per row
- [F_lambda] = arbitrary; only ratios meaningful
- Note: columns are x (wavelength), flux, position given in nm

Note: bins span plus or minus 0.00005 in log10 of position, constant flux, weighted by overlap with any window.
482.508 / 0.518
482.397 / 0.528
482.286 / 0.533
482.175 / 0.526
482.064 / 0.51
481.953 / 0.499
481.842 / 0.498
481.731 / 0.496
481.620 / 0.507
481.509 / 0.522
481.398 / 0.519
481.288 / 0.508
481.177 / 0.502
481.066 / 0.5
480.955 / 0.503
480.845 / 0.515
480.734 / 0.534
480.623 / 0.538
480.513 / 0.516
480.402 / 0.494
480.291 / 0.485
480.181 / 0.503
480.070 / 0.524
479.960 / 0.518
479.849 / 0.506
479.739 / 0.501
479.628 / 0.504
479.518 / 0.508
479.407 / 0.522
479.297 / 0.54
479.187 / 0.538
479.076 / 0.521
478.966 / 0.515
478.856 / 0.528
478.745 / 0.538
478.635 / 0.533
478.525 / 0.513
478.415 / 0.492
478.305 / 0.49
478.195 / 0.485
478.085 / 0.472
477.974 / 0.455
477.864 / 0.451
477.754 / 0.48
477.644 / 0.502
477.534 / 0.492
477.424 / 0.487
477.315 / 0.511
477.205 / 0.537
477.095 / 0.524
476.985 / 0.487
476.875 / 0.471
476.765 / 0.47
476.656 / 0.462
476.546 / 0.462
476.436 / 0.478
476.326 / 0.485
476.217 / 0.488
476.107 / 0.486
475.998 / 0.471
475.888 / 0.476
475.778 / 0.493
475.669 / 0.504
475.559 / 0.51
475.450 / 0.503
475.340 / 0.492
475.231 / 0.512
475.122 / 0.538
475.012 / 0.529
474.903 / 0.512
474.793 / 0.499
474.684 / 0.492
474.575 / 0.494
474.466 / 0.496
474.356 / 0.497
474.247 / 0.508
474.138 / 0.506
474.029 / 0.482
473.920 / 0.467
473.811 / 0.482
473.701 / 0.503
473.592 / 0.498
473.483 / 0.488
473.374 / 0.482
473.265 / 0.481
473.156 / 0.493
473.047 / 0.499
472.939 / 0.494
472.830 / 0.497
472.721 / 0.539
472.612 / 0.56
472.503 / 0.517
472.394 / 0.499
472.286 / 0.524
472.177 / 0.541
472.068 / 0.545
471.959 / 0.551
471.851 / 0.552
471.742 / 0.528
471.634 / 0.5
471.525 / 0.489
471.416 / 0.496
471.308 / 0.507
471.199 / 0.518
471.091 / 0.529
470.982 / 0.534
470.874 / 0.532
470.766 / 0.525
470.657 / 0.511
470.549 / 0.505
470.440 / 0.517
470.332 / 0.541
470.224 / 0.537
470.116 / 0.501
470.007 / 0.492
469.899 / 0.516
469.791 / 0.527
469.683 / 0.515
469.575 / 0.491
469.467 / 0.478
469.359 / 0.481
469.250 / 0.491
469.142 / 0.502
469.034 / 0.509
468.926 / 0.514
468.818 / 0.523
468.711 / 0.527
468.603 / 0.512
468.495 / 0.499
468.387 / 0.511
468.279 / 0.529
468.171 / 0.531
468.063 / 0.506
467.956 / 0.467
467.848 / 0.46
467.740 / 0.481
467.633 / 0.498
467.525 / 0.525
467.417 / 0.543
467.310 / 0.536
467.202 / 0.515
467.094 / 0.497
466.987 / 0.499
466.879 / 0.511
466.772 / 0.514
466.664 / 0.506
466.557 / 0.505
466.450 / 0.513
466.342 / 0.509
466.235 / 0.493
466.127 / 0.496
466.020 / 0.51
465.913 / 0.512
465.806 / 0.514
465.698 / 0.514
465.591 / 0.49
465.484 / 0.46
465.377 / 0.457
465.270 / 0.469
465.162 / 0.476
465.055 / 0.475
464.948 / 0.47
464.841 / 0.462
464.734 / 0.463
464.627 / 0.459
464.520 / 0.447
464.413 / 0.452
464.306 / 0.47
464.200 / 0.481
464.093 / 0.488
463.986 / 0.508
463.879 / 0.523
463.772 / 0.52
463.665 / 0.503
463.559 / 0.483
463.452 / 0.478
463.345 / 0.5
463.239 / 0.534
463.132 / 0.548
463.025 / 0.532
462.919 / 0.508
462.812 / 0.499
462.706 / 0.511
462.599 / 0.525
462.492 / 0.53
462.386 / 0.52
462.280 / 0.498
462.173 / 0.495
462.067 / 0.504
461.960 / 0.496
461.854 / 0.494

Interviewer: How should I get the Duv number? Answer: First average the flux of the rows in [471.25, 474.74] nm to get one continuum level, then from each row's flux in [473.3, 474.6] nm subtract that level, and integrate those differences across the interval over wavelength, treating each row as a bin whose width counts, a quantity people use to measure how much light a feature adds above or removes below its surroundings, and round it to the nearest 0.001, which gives -0.019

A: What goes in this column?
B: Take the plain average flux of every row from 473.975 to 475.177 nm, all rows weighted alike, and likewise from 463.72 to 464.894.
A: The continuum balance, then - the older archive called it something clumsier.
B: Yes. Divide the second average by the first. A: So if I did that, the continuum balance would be 0.95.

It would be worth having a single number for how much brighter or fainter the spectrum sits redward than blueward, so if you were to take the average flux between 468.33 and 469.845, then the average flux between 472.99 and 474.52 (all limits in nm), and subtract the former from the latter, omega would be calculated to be -0.014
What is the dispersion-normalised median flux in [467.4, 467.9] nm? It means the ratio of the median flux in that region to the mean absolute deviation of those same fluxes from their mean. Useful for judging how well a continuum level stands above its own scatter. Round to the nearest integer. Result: 19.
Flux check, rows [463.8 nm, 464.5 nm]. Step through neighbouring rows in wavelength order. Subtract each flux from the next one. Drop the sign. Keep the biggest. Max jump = 0.020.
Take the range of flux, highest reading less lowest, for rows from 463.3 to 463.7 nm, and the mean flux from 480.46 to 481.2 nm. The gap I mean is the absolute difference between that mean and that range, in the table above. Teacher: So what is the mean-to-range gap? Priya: 0.49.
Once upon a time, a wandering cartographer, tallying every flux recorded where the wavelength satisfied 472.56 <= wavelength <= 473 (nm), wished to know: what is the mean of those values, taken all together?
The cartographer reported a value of 0.522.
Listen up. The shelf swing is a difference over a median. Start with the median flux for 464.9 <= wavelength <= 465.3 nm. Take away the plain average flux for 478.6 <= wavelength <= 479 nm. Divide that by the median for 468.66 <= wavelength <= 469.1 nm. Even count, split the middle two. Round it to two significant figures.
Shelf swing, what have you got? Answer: -0.11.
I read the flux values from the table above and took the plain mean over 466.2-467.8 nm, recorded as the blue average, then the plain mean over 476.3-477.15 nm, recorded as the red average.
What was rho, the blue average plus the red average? 0.99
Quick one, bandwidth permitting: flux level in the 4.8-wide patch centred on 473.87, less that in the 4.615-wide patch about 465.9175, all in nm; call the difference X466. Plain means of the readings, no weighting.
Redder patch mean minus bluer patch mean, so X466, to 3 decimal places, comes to 0.011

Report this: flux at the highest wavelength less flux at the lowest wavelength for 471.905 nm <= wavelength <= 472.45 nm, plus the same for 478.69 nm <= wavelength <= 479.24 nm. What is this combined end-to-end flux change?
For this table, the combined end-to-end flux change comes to -0.05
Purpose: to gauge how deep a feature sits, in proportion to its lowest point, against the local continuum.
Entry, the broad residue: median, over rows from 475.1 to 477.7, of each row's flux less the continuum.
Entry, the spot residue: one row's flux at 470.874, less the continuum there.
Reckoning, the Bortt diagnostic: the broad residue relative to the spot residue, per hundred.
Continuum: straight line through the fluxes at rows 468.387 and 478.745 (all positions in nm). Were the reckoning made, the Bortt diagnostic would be -297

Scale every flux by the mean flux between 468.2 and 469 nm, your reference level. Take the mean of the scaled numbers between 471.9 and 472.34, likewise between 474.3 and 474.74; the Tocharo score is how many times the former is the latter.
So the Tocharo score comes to 1.09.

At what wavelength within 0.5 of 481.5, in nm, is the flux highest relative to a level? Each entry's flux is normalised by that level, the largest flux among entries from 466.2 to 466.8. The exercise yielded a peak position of 481.509 nm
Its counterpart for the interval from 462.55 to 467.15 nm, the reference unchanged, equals 463.132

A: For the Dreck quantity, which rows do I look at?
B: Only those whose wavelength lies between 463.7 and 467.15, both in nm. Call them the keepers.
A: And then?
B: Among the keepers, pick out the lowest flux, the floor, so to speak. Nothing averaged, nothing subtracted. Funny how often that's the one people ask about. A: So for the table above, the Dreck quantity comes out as 0.447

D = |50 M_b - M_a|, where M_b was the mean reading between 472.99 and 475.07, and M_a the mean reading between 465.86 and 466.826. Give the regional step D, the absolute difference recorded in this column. 24.3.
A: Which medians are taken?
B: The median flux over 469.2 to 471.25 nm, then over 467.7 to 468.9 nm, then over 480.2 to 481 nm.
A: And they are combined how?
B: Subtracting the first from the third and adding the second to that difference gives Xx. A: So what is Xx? 0.51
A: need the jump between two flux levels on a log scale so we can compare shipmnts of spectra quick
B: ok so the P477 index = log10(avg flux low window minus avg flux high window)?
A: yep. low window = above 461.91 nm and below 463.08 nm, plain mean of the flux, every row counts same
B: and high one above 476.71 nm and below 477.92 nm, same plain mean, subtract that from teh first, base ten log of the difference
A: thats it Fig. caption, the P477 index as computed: -1.7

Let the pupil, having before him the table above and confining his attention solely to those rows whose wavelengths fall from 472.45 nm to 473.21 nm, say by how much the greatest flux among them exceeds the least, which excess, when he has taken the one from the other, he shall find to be 0.07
